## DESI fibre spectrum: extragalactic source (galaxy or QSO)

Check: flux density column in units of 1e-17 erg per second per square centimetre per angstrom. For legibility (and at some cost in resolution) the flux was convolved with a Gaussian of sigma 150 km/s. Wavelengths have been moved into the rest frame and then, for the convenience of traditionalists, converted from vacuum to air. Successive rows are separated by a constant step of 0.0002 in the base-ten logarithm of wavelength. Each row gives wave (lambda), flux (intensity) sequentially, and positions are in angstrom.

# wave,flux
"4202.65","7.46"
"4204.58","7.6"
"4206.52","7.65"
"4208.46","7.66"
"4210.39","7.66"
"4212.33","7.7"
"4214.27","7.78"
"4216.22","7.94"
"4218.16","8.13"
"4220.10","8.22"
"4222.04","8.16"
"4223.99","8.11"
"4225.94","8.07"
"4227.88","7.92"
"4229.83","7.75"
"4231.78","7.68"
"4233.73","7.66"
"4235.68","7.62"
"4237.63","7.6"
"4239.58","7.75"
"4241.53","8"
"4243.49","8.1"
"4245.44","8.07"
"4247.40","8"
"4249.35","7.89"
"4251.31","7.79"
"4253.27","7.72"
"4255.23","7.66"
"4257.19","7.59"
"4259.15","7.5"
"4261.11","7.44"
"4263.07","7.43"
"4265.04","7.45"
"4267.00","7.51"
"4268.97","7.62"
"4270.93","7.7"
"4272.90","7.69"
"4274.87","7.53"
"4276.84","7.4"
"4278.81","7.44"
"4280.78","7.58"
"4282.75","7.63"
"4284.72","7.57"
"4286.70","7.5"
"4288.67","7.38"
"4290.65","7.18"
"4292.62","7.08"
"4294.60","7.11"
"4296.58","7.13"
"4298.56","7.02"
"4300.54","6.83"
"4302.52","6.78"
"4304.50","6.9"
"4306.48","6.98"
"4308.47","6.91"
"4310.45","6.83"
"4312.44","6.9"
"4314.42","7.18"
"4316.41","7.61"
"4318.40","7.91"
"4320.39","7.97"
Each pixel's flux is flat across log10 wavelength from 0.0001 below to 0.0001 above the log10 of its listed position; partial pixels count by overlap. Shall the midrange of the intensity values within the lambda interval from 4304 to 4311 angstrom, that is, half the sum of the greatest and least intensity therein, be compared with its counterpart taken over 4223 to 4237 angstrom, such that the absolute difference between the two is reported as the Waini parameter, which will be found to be 1.0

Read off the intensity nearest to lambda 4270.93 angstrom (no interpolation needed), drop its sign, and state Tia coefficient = 7.7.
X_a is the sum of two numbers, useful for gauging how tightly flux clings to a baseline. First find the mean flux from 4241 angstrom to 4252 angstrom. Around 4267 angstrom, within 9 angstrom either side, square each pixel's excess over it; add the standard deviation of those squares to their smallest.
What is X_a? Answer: 0.16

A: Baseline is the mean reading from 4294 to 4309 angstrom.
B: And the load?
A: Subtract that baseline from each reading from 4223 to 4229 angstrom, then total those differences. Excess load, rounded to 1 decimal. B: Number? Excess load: 3.2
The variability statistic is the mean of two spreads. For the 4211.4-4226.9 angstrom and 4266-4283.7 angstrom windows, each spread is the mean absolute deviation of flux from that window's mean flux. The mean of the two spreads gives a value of 0.12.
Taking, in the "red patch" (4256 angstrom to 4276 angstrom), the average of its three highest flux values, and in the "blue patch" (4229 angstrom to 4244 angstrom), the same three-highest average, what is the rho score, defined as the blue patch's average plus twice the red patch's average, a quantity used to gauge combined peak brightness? 23.3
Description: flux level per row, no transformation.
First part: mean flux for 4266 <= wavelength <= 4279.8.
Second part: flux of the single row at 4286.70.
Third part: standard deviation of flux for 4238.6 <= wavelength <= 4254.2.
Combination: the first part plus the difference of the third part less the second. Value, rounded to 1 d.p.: 0.2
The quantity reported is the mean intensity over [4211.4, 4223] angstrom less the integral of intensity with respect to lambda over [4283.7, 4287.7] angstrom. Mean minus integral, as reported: -22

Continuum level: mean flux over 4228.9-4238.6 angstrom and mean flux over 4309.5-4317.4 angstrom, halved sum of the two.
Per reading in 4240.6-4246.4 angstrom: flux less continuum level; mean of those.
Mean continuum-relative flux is 0.7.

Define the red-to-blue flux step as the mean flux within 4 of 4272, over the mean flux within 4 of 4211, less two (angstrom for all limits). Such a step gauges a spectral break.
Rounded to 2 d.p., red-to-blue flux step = -1.01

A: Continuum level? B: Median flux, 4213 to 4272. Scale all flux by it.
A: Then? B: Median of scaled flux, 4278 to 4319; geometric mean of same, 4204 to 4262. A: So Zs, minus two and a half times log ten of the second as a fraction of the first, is -0.10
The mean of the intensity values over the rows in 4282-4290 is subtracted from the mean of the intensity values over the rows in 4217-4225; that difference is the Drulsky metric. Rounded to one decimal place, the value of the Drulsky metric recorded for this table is 0.6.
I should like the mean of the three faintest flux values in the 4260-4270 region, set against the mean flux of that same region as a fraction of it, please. 0.993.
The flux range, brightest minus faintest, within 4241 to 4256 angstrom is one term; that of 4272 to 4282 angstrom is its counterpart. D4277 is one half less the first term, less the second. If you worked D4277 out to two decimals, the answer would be -0.23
